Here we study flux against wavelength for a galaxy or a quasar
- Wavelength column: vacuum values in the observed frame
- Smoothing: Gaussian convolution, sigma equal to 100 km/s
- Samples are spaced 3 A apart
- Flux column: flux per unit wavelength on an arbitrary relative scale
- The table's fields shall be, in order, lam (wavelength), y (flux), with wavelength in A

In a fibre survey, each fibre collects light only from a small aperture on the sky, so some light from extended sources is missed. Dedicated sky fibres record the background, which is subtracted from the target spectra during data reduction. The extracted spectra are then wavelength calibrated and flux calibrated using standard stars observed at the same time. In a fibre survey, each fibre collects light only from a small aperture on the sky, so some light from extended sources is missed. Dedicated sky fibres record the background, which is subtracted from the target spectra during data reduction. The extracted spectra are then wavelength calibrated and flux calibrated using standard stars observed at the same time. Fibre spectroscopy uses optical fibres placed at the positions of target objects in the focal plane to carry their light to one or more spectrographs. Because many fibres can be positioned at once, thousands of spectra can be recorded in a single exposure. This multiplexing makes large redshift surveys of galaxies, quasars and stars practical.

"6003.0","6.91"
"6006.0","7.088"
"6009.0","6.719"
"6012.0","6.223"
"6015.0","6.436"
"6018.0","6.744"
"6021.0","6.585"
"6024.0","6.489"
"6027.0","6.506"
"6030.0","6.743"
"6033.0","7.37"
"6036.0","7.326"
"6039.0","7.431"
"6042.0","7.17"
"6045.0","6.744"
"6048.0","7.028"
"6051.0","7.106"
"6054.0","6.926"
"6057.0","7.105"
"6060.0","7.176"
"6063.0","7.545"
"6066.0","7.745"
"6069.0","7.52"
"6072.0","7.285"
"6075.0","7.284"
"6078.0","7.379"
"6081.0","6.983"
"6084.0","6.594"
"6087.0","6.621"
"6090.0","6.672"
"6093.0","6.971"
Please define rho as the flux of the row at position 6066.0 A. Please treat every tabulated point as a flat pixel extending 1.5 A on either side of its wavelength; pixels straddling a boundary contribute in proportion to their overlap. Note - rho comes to 7.745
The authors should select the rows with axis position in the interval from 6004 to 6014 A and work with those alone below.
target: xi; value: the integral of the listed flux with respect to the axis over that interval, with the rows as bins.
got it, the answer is 67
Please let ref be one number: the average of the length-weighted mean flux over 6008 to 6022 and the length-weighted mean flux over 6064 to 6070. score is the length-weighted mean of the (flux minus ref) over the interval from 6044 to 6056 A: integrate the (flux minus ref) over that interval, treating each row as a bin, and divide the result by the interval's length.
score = -0.1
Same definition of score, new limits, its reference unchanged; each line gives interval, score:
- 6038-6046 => 0.0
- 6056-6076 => 0.3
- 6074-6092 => -0.2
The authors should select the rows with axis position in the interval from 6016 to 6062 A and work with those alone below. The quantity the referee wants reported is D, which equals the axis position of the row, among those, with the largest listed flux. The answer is 6039.0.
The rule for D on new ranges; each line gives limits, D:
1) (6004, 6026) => 6006.0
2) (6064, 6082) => 6066.0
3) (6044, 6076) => 6066.0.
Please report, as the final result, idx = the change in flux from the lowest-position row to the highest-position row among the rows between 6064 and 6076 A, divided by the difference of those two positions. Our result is -0.051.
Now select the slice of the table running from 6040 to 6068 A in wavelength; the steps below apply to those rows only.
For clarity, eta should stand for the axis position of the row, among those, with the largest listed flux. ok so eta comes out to 6066.0 A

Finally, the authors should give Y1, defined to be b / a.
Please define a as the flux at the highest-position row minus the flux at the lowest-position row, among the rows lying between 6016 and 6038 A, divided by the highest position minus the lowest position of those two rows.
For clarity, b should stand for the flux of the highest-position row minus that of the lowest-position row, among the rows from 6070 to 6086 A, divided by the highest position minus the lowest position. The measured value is -1.8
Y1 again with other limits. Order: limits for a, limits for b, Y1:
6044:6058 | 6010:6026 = 0.7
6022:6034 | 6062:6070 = 0.0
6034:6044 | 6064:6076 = 2.0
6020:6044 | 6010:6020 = 3.1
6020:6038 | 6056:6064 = 1.5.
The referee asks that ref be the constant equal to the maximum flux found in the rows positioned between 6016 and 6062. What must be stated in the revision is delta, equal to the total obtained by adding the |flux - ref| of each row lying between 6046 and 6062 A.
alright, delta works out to 1.81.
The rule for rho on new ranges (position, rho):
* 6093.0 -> 6.971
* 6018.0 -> 6.744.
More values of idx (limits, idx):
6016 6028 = -0.026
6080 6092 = -0.035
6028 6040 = 0.076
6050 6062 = 0.008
